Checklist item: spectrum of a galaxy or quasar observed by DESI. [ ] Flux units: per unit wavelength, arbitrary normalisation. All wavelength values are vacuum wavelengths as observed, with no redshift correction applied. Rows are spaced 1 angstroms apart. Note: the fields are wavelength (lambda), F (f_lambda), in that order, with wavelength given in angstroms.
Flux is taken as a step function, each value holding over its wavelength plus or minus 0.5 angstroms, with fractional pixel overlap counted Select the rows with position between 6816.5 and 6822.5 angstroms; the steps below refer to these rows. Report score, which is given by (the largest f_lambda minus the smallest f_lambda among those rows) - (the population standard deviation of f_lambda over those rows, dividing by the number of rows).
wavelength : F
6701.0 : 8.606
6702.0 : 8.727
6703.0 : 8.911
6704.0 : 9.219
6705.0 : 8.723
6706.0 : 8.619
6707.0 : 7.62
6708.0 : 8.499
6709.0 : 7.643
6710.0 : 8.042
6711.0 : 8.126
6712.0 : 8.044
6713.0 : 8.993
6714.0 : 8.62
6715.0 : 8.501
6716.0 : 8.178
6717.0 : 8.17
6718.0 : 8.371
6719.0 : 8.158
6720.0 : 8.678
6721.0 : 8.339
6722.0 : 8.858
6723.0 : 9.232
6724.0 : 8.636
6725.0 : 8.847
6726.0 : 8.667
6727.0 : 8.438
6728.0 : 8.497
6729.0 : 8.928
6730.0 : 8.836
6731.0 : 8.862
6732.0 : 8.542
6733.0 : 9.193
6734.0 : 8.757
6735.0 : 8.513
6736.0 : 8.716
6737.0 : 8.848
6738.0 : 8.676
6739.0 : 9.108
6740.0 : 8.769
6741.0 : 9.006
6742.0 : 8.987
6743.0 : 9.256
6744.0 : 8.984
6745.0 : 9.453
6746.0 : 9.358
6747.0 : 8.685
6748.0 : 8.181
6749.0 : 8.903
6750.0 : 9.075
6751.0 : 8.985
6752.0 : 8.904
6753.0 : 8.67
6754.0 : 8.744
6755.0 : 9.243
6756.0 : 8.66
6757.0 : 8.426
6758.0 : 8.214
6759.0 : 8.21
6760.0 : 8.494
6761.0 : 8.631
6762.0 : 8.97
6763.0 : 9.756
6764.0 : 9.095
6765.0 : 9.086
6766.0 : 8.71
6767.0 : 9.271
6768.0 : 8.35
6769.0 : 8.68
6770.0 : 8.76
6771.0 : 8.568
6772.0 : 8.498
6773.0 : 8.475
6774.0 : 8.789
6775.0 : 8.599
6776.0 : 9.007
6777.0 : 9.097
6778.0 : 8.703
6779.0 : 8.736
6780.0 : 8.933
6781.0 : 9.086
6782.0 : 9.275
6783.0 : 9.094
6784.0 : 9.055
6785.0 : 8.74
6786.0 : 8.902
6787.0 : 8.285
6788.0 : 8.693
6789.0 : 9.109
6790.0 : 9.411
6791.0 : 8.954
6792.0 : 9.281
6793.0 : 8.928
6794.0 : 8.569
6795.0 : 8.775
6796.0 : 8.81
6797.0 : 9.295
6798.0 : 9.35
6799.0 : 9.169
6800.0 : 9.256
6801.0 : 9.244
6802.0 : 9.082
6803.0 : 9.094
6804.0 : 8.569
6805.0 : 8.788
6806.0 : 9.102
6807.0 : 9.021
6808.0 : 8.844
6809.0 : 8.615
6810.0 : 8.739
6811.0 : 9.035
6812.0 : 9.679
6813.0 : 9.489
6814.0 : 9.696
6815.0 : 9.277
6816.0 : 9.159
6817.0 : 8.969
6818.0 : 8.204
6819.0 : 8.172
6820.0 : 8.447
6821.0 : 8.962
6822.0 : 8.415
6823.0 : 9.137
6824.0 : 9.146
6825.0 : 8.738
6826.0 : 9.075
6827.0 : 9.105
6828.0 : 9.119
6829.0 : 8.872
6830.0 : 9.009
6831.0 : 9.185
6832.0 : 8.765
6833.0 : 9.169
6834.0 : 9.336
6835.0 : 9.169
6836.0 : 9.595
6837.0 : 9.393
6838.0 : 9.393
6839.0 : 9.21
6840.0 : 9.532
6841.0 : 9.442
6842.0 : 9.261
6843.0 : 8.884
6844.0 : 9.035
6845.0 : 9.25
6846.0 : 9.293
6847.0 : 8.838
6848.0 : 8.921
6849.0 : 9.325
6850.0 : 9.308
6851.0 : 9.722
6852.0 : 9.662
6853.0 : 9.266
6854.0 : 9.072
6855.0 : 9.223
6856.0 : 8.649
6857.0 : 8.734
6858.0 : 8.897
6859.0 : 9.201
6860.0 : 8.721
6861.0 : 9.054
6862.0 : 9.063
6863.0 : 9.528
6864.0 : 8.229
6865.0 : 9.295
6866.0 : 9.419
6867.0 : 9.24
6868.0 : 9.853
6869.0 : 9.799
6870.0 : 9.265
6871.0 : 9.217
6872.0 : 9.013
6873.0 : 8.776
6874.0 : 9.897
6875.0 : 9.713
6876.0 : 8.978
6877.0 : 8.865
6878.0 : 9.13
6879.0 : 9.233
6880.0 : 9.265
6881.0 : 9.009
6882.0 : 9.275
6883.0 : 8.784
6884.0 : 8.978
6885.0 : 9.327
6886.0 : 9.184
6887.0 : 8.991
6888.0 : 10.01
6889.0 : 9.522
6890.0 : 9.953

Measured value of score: 0.5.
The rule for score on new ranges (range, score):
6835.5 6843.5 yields 0.5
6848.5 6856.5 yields 0.8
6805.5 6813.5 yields 0.7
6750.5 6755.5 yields 0.4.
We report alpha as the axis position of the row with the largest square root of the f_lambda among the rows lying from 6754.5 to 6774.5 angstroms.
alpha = 6763.0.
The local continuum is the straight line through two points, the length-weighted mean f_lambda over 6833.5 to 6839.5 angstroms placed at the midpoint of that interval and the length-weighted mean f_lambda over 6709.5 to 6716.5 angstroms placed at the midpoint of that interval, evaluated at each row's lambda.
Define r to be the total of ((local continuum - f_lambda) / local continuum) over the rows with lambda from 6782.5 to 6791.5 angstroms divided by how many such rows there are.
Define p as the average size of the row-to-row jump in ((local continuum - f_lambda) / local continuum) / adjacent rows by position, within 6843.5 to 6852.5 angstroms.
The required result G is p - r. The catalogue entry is 0.02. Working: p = 0.022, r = 0.004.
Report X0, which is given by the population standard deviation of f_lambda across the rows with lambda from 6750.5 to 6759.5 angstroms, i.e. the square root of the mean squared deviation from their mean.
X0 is 0.33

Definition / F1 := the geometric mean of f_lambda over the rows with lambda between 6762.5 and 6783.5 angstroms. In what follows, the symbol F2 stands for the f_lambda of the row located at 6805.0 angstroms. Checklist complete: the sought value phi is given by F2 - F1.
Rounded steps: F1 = 8.88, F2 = 8.788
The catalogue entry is -0.1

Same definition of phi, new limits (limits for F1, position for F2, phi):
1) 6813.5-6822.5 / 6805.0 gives 0.0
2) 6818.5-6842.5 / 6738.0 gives -0.4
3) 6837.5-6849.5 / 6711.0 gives -1.1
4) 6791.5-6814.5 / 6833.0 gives 0.1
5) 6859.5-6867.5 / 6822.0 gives -0.6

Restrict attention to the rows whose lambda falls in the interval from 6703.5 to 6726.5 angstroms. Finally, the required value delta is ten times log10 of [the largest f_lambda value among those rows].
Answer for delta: 9.65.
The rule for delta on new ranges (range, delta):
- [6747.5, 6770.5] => 9.89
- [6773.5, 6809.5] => 9.74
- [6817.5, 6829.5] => 9.61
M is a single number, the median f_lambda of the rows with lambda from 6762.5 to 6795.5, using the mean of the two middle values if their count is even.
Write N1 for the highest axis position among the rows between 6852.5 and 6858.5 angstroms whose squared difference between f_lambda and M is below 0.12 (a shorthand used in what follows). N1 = 6858.0 angstroms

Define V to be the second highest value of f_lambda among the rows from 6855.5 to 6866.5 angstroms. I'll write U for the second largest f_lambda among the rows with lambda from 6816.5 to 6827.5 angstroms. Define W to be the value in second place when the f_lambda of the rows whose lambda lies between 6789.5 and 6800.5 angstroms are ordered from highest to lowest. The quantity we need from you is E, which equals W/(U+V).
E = 0.50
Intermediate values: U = 9.137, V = 9.419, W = 9.35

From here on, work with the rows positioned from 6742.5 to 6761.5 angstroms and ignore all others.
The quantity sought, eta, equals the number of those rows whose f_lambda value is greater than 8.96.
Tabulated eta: 7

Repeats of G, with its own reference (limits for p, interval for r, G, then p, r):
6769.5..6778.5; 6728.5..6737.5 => 0.06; 0.024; -0.033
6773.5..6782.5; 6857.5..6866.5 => -0.03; 0.023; 0.053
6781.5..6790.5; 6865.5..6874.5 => 0.01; 0.034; 0.024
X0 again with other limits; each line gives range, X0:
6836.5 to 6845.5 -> 0.19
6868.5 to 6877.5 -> 0.40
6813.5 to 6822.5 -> 0.50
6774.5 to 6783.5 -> 0.21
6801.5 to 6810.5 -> 0.20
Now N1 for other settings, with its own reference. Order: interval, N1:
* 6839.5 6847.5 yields 6847.0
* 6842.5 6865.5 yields 6862.0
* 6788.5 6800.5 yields 6799.0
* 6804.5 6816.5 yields 6816.0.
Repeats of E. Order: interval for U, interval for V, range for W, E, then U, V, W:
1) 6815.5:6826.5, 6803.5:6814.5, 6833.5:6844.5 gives 0.51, 9.146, 9.679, 9.532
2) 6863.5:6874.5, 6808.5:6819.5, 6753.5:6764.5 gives 0.47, 9.853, 9.679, 9.243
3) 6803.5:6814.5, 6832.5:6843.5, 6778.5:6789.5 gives 0.47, 9.679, 9.532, 9.109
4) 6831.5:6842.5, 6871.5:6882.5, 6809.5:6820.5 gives 0.50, 9.532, 9.713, 9.679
